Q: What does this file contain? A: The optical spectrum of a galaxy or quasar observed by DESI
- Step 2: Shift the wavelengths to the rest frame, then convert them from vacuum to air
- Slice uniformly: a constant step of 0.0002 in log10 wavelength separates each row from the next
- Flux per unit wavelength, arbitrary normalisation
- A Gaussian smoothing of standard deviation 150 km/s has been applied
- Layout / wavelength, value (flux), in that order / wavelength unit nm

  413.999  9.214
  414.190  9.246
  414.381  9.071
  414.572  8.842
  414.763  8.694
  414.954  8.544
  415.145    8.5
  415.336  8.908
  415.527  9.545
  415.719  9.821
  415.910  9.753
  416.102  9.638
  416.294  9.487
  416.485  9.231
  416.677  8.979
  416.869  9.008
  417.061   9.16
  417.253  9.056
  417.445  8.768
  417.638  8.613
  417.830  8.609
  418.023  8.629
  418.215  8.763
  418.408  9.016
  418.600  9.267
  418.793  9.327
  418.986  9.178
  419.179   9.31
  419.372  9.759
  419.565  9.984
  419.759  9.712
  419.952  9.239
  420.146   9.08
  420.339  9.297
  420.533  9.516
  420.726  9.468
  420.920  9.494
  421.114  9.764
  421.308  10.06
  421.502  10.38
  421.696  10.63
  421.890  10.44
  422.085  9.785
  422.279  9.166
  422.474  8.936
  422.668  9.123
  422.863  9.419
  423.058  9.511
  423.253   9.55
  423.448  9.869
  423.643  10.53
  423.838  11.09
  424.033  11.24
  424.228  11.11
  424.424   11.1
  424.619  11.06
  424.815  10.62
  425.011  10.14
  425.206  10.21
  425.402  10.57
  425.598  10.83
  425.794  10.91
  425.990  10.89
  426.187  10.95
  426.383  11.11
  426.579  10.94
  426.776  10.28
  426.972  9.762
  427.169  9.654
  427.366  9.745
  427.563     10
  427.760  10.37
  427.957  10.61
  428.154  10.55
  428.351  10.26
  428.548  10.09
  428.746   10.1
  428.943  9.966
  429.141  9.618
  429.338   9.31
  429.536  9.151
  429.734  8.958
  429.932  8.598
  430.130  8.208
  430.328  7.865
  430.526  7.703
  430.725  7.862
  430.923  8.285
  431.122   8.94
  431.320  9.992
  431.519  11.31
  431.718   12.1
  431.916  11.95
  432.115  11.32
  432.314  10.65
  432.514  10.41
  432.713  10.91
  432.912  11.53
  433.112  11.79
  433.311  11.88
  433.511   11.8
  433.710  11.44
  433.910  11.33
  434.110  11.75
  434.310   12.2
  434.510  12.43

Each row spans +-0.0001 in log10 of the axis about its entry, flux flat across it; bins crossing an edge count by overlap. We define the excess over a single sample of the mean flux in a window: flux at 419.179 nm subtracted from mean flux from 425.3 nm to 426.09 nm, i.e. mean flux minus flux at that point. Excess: 1.5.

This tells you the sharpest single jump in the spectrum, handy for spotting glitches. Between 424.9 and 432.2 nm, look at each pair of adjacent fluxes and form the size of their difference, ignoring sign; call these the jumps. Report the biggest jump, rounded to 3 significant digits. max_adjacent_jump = 1.32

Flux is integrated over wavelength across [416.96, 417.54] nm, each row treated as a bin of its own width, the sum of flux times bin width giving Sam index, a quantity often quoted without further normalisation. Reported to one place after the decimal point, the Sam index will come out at 5.2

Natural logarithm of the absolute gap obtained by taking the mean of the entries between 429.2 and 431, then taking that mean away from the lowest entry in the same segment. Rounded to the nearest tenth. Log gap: -0.3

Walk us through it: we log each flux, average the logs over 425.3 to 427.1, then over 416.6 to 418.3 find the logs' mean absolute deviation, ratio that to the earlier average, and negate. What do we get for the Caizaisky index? -0.009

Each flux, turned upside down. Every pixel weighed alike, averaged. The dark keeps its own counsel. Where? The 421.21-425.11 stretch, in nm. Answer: 0.099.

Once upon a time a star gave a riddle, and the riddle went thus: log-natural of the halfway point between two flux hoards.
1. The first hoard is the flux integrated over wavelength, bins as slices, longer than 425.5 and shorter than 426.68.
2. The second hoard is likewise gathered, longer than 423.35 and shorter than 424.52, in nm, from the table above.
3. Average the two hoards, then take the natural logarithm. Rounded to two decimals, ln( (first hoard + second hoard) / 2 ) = 2.55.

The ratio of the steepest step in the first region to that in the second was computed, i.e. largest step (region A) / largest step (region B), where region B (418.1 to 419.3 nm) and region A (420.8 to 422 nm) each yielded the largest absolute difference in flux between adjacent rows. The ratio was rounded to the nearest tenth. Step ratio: 1.3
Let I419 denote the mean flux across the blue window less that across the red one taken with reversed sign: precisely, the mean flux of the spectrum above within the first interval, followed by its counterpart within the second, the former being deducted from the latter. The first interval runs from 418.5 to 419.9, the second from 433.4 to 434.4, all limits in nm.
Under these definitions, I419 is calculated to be 2.2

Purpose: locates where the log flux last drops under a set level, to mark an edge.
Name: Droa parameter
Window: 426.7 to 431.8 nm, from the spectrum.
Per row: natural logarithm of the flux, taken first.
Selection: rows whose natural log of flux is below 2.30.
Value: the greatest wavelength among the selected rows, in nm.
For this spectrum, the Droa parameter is 431.122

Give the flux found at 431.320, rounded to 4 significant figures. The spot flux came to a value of 9.992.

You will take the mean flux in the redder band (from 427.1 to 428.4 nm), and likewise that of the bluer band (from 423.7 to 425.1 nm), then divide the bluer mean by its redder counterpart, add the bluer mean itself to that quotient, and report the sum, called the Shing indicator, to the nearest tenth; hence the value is 12.0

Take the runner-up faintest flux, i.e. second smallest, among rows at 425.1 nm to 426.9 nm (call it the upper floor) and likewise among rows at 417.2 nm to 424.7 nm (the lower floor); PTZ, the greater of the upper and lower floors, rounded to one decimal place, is 10.3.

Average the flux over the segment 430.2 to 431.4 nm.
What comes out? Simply 8.4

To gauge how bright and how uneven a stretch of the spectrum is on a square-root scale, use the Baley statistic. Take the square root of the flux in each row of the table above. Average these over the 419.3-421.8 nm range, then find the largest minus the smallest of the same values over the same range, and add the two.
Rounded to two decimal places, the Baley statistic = 3.36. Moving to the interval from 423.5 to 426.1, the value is 3.45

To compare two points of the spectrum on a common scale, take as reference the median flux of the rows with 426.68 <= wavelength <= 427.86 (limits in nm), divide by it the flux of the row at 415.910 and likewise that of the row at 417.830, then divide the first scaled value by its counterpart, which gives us 1.13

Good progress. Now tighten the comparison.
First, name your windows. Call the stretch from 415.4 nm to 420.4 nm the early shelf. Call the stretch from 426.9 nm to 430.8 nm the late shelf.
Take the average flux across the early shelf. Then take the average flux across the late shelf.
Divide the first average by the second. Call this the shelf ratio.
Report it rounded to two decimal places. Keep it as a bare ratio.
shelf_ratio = 0.98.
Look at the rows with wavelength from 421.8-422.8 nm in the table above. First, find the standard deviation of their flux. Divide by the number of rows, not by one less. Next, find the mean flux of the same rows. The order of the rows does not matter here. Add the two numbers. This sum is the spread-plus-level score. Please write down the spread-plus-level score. 10.0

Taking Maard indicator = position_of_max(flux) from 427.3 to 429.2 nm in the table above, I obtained 427.957 nm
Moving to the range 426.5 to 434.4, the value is 434.310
